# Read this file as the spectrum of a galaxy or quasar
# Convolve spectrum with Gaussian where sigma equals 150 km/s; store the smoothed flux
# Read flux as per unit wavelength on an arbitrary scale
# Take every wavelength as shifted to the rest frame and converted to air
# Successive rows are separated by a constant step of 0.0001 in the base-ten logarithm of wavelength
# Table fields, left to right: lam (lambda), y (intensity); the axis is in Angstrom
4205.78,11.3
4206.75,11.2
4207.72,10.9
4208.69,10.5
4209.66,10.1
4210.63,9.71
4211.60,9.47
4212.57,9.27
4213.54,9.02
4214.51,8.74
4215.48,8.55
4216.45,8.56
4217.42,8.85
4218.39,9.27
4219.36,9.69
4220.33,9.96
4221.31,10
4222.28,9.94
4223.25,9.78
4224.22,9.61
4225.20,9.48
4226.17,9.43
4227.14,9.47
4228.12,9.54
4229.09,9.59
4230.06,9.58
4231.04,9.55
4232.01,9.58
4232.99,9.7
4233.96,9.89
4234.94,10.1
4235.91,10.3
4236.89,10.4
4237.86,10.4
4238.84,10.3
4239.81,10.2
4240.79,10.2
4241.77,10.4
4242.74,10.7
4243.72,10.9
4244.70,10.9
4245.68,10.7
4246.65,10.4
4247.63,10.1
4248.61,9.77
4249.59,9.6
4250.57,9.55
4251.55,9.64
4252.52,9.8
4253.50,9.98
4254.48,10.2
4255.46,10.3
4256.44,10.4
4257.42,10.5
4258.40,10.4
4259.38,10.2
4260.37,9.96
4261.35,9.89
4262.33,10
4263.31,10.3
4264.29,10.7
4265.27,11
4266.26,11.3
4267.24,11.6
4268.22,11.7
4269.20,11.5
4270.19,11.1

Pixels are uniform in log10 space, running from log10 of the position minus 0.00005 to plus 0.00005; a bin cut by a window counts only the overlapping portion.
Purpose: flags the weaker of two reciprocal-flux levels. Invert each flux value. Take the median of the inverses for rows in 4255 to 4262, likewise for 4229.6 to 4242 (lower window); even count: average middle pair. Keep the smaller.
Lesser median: 0.097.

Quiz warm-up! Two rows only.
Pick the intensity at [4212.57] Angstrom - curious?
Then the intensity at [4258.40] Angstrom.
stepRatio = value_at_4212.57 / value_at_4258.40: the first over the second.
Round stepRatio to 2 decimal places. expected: 0.89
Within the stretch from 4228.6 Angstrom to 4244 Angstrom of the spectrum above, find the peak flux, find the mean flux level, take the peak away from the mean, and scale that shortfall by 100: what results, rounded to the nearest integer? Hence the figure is -79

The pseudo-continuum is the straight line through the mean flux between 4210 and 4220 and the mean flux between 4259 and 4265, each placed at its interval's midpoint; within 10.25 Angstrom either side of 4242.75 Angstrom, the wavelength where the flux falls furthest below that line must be 4250.57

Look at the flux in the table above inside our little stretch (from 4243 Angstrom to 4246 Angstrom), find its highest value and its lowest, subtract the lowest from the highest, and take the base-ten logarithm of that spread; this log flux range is -0.70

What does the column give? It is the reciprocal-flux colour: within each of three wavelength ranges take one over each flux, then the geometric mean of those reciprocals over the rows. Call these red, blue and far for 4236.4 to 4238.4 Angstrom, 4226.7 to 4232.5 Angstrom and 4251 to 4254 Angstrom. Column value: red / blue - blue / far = -0.11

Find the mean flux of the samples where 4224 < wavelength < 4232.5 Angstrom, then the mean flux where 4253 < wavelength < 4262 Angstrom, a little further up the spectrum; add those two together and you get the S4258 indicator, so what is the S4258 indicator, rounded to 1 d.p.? 19.7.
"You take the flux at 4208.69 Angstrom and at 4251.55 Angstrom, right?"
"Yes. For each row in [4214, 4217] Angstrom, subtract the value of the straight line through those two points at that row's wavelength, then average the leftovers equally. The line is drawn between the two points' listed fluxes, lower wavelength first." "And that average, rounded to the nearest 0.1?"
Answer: -1.7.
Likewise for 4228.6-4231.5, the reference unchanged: -0.5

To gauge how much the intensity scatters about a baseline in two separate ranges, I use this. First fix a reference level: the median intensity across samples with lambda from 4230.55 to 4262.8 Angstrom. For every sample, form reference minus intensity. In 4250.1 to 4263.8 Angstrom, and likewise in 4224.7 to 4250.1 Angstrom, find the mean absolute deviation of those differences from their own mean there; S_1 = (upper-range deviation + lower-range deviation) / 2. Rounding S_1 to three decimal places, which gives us 0.331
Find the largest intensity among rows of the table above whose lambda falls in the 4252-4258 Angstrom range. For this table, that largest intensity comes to 10.5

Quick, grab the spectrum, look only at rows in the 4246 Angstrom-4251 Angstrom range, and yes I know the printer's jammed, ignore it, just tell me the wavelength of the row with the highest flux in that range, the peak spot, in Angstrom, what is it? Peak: 4246.65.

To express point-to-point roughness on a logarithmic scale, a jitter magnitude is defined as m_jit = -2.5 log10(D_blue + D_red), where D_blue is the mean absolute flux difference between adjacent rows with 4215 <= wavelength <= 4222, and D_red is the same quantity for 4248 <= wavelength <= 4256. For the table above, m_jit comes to 1.05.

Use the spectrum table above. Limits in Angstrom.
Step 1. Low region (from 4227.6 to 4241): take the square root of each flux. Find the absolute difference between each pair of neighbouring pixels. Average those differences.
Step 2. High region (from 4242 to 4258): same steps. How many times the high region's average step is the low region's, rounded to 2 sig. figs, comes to 1.9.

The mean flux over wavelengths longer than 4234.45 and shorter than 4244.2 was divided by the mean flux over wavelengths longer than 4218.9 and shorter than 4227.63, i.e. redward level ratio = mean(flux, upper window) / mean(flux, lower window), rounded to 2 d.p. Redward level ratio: 1.07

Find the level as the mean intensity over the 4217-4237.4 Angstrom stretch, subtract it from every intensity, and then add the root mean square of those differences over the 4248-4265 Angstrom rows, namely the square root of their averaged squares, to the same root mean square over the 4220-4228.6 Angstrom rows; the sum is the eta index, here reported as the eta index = 0.71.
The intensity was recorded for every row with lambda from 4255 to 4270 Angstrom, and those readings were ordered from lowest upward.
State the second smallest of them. 9.96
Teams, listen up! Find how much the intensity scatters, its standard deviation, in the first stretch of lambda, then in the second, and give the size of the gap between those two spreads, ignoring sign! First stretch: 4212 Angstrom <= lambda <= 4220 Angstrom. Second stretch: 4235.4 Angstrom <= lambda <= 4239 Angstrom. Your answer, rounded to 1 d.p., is 0.3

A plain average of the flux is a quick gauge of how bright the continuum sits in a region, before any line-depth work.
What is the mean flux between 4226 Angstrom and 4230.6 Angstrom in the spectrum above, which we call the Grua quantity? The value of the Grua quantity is 9.5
